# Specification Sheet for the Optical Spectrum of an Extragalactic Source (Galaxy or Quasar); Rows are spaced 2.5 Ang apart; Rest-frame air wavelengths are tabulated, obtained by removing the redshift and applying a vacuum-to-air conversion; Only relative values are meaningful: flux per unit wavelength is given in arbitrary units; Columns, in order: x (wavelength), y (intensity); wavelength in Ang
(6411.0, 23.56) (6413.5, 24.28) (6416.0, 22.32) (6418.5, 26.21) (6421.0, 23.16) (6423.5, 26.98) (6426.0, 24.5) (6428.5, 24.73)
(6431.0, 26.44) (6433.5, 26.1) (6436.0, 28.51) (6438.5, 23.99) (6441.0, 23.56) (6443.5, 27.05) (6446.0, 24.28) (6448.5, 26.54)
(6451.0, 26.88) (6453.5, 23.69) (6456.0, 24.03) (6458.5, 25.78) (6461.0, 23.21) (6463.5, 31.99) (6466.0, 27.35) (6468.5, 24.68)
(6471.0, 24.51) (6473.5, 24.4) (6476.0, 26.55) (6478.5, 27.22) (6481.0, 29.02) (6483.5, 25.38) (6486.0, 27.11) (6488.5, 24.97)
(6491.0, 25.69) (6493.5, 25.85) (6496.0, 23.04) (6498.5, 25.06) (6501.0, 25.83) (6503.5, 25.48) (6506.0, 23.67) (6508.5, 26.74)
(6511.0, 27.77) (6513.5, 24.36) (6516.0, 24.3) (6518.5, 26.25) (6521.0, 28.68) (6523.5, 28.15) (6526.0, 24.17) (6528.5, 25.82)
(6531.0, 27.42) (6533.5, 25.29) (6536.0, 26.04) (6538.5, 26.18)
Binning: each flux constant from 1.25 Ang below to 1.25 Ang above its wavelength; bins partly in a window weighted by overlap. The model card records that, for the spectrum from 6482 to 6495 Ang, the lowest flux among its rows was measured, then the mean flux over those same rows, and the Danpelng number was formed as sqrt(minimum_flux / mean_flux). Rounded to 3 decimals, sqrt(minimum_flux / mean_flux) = 0.984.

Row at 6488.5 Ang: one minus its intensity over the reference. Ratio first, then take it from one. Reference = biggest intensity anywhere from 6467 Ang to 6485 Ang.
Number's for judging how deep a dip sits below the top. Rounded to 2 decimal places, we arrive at 0.14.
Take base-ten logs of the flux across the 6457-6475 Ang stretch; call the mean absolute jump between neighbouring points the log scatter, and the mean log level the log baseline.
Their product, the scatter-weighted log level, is 0.071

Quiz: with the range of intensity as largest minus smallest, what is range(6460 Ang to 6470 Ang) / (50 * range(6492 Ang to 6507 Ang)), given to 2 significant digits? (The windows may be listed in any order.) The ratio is 0.062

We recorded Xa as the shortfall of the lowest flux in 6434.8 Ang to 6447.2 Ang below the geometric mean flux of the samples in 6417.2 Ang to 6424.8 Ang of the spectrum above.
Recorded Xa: 1.84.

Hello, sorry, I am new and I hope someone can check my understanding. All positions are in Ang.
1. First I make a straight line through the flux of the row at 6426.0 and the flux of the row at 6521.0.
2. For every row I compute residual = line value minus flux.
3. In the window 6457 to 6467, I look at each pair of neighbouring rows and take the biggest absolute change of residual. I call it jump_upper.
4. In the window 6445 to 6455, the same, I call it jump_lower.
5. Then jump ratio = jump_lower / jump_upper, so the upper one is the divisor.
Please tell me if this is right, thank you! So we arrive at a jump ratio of 0.4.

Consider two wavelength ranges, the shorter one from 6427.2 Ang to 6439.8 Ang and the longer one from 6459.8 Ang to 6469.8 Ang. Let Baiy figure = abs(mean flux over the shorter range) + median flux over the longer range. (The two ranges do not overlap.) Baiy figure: 52.0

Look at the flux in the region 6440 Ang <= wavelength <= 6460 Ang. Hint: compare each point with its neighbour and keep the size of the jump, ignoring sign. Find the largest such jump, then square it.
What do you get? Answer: 12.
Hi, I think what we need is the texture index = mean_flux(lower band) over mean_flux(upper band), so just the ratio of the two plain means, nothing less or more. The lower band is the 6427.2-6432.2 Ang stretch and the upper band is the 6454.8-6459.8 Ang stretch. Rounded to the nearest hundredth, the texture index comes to 1.03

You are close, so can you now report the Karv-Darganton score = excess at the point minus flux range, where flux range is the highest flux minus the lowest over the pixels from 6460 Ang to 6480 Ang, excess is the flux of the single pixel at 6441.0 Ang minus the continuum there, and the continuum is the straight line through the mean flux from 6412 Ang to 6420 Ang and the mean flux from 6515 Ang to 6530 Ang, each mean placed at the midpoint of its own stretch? -10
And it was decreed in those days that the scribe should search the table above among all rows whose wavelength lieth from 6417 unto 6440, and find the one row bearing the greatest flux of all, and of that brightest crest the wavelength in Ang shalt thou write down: 6436.0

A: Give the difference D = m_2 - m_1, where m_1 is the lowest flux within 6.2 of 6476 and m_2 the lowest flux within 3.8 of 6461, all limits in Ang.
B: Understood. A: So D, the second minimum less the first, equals -1.19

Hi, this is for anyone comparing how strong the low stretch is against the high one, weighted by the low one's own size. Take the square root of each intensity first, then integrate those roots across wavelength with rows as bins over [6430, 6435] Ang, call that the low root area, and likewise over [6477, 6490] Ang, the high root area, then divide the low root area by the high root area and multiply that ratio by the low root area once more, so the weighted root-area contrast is 10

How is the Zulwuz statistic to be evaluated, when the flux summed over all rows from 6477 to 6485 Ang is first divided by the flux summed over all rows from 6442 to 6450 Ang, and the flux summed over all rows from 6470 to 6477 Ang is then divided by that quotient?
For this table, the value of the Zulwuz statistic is 72.0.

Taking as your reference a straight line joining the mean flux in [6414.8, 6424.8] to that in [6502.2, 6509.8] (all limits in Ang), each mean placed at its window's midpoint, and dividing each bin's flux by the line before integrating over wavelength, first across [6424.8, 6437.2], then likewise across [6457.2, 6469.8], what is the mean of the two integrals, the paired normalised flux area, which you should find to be 13.2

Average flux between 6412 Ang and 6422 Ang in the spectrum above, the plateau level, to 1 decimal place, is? 24.0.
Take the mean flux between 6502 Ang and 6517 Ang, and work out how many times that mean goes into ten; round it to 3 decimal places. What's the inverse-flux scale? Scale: 0.394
